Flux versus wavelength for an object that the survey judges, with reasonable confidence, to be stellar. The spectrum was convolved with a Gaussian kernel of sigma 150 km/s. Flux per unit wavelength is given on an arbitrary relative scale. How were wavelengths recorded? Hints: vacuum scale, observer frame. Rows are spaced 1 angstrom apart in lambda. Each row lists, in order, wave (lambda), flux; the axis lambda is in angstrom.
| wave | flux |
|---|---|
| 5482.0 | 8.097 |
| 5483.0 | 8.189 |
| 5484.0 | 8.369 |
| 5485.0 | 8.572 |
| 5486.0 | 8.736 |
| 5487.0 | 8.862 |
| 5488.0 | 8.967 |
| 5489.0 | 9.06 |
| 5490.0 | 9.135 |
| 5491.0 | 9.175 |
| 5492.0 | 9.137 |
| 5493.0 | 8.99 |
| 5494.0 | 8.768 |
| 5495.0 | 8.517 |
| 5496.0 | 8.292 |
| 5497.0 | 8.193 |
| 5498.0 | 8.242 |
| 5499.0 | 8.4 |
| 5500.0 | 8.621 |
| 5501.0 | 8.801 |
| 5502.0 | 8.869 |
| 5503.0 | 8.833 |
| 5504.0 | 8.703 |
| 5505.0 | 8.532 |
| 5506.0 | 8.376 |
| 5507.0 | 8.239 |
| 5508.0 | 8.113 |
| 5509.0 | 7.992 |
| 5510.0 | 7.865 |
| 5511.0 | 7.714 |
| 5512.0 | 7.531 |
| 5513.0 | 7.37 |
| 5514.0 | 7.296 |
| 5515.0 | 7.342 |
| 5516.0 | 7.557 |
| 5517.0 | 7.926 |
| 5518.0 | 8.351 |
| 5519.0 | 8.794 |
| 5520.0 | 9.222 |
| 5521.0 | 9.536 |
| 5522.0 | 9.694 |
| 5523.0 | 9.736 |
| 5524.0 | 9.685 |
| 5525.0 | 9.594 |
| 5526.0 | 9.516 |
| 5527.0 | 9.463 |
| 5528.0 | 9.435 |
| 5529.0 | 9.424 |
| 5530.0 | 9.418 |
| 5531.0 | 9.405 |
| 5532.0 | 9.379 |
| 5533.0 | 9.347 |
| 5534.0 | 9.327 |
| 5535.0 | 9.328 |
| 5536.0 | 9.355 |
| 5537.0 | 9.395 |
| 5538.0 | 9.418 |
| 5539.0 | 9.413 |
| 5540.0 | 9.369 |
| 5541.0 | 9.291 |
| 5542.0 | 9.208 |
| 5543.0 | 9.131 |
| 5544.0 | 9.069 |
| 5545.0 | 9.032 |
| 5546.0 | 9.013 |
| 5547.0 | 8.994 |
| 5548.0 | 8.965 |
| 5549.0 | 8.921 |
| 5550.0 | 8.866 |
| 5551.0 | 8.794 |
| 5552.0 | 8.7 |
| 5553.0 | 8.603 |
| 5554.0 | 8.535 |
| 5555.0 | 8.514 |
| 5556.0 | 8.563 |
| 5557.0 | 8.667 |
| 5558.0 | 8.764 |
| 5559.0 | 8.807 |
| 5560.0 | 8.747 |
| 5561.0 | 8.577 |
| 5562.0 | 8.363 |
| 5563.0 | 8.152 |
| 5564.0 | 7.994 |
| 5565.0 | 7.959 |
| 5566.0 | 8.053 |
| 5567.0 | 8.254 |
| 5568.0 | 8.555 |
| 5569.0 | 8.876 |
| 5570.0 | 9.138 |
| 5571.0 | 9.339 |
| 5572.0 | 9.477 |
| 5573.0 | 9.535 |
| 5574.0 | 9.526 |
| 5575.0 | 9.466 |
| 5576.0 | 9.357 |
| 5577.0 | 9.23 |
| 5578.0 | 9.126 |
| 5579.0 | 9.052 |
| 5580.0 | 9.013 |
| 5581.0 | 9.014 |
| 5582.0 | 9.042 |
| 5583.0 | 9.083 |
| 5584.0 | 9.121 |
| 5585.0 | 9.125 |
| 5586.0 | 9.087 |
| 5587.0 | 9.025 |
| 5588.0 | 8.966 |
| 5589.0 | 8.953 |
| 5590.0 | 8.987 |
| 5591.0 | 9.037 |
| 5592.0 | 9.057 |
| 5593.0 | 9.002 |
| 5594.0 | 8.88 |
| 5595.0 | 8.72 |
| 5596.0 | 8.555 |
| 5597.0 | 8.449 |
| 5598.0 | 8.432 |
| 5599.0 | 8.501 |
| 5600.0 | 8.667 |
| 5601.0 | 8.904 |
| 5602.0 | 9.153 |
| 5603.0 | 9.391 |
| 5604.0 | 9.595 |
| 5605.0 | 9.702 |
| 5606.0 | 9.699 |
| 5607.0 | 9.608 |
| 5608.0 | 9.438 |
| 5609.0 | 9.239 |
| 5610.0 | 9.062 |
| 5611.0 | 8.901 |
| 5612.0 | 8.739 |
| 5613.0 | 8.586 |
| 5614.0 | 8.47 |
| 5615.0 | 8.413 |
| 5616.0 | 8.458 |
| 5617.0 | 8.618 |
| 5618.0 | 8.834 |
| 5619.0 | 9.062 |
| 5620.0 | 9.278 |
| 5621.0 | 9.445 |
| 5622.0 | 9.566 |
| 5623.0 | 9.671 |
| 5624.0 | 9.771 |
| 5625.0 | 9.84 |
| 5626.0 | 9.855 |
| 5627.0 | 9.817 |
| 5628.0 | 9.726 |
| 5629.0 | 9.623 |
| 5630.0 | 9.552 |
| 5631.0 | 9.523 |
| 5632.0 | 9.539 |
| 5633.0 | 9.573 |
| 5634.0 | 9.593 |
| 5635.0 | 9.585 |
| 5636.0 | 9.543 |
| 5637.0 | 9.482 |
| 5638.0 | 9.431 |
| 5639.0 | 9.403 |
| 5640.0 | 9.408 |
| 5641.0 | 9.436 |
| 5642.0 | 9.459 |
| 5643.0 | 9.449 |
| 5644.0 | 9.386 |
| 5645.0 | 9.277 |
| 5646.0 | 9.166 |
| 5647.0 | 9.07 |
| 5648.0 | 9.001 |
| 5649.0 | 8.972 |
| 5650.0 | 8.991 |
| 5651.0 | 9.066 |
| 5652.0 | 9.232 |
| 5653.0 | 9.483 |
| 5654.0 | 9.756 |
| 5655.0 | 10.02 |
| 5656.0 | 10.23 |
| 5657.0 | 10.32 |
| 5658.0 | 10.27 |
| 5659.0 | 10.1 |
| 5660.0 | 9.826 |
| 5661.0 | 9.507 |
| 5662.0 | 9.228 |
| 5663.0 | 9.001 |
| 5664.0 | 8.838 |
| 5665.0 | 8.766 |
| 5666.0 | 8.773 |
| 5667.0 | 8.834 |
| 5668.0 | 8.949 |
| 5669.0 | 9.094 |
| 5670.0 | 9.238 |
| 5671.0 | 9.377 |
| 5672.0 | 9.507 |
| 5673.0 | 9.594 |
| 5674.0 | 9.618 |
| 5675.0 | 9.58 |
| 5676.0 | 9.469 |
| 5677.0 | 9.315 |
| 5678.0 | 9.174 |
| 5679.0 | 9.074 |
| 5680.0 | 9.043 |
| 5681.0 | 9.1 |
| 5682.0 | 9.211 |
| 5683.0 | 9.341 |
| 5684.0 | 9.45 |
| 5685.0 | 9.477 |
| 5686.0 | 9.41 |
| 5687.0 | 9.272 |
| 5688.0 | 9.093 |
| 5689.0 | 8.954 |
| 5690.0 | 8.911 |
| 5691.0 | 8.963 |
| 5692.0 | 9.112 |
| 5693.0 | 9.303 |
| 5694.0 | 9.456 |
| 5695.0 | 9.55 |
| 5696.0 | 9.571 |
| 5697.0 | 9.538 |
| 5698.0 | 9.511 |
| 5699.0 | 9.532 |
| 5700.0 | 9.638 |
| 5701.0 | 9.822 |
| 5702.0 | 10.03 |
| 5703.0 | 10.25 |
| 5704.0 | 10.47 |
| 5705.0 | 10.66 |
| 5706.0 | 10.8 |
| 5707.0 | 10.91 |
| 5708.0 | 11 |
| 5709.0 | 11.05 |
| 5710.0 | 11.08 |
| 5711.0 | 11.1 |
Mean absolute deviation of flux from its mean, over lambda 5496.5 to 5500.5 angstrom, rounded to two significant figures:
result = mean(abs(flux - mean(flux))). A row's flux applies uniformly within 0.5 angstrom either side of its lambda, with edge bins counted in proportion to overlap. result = 0.15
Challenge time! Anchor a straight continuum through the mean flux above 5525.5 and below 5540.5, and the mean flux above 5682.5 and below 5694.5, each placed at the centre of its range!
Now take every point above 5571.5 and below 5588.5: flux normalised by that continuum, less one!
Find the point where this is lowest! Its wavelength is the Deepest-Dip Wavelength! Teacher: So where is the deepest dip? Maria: 5588.0 angstrom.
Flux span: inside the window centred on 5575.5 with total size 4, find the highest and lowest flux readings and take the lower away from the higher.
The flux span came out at 0.30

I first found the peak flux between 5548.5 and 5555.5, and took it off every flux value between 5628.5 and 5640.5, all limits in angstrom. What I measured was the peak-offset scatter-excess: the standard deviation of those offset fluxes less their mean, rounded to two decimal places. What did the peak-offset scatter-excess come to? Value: -0.53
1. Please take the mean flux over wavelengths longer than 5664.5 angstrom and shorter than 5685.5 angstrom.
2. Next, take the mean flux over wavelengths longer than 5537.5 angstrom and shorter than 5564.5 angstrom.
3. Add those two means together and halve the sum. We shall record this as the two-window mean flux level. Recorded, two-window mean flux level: 9.03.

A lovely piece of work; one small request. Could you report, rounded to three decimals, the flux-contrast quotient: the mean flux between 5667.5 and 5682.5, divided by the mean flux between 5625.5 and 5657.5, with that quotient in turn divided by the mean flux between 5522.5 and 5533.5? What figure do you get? 0.103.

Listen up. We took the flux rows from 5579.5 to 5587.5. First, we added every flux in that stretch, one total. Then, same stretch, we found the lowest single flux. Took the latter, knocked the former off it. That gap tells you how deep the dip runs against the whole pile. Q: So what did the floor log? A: -63.5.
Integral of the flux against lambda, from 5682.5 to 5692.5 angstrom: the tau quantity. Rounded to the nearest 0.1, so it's 92.0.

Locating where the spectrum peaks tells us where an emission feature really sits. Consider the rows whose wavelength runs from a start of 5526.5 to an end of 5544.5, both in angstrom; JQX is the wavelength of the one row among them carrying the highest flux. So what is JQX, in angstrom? 5527.0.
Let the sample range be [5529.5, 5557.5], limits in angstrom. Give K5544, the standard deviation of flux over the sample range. 0.31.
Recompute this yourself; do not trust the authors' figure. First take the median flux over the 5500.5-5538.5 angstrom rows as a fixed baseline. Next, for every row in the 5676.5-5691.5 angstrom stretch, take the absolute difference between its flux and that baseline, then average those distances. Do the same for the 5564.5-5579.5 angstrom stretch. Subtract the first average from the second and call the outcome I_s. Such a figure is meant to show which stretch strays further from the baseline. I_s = 0.24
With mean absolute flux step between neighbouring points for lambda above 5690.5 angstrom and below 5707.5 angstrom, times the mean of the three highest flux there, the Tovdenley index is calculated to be 1.4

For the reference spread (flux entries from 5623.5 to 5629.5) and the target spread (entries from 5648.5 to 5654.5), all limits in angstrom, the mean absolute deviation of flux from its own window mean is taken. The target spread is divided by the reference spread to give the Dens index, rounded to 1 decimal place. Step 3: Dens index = 3.8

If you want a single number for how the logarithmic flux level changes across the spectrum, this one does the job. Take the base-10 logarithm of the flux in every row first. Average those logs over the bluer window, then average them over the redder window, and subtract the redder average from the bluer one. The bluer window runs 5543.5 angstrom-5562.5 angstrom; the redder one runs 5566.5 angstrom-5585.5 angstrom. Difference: -0.017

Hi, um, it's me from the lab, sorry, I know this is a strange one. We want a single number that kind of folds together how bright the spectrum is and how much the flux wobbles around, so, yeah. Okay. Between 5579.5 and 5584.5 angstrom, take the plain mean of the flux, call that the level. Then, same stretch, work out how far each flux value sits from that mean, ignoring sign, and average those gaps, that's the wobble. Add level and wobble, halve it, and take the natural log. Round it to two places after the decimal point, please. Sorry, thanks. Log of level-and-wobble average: 1.51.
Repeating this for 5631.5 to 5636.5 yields 1.57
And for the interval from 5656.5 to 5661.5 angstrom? 1.64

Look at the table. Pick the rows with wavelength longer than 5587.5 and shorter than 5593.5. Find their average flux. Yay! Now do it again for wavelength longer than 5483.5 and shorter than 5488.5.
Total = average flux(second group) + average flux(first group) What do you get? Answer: 17.7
